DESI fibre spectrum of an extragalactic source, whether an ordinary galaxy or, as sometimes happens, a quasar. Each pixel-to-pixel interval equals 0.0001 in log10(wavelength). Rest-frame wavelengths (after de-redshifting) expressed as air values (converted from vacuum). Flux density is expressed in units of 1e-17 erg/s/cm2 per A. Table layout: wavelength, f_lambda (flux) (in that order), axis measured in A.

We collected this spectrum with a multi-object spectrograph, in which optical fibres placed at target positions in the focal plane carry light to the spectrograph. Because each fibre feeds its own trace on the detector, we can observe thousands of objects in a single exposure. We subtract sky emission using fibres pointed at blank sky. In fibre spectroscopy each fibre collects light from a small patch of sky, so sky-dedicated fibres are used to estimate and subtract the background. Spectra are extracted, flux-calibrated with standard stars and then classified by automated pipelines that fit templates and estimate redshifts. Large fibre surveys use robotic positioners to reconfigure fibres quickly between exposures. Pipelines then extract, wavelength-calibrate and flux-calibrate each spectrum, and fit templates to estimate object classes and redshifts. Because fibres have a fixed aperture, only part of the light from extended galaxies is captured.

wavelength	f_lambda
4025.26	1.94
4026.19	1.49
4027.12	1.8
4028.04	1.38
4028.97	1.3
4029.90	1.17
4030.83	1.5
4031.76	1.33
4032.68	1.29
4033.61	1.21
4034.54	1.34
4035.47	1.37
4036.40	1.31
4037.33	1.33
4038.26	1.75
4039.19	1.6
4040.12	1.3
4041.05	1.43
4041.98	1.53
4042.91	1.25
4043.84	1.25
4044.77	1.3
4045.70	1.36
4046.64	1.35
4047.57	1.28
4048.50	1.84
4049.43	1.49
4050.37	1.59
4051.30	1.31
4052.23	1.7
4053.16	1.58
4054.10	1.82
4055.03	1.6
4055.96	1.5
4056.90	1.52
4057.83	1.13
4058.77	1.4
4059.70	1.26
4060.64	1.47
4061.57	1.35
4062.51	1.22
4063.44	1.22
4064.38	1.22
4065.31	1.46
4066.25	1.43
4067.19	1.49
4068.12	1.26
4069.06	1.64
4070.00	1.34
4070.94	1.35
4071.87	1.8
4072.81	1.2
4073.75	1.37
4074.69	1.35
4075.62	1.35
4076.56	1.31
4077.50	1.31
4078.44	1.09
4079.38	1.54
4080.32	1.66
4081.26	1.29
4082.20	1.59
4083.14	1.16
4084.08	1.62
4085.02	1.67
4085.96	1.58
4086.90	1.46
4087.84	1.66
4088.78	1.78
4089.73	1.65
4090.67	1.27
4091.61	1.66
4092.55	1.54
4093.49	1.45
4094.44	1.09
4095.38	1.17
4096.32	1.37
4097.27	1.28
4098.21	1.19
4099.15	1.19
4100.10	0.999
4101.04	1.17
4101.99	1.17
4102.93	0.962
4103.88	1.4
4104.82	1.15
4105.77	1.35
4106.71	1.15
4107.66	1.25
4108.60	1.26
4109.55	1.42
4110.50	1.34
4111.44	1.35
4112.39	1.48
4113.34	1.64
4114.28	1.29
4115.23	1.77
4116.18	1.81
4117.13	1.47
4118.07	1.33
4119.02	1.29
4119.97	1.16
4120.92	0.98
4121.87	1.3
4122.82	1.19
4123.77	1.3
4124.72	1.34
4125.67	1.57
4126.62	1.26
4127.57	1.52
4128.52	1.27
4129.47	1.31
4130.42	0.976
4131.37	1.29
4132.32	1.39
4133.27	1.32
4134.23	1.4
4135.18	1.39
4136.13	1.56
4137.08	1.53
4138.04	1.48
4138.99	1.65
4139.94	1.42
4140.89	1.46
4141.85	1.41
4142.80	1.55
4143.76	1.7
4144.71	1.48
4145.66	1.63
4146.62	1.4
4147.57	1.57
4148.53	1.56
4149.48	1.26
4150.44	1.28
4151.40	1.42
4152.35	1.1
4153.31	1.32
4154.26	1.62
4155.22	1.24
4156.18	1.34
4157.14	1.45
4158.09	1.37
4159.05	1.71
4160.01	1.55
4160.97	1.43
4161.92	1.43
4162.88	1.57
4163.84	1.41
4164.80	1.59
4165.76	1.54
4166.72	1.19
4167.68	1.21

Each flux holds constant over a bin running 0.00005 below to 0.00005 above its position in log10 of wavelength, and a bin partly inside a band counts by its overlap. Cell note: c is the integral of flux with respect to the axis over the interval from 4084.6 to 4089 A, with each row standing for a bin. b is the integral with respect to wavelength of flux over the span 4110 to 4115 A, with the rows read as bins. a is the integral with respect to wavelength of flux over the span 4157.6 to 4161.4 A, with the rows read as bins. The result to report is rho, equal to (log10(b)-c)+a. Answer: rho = -0.5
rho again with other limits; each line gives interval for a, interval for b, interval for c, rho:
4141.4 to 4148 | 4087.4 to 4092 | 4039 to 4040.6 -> 8.7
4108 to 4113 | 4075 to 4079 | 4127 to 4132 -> 1.2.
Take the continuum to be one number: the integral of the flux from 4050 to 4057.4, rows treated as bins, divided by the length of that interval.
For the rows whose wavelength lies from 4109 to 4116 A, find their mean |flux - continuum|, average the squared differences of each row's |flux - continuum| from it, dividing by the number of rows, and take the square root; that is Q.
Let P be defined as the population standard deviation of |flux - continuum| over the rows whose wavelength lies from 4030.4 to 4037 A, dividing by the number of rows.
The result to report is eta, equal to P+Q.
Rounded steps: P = 0.082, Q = 0.074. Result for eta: 0.156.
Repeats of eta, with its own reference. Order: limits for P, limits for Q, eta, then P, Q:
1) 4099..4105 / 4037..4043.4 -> 0.239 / 0.133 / 0.106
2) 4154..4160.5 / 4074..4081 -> 0.237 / 0.102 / 0.135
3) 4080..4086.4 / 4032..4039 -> 0.203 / 0.145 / 0.057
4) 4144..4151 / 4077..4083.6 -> 0.293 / 0.119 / 0.174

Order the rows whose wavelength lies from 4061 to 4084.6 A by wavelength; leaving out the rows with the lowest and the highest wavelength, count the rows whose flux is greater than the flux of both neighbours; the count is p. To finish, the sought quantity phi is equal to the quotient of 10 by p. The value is 1.43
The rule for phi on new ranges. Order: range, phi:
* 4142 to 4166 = 1.11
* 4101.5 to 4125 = 1.67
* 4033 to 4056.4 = 1.25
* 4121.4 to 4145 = 1.11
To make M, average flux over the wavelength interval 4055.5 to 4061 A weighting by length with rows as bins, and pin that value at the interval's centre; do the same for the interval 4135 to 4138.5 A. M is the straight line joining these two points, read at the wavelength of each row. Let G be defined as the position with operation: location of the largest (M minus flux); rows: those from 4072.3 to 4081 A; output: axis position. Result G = 4078.44 A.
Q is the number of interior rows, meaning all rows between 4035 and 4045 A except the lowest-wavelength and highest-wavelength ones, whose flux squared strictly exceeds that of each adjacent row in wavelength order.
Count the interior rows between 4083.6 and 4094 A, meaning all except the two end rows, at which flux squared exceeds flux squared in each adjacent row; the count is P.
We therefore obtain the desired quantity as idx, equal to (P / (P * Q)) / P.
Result 0.17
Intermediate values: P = 3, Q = 2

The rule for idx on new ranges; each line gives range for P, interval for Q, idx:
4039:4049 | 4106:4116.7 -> 0.25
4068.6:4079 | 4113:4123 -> 0.25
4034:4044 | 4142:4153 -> 0.08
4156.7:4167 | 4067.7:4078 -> 0.11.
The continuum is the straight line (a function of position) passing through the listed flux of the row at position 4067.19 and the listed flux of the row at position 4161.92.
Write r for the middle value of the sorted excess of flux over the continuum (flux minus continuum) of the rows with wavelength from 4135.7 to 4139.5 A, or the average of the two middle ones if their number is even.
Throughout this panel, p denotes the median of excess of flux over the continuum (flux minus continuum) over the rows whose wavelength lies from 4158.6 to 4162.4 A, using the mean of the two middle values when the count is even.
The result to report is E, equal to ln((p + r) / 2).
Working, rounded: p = 0.059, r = 0.10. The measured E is -2.5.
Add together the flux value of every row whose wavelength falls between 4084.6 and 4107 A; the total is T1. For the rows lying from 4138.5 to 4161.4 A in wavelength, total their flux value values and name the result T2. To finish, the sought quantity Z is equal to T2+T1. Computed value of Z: 67.3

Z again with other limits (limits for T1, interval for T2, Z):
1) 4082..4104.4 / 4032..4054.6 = 67.7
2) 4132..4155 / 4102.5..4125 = 66.9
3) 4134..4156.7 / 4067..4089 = 69.6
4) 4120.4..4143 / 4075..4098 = 67.4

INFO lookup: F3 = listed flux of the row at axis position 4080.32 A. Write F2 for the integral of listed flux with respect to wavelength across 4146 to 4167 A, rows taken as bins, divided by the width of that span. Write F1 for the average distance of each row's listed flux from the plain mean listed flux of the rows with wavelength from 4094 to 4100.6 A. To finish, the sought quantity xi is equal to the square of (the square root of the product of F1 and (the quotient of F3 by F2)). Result 0.097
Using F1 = 0.08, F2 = 1.43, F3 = 1.66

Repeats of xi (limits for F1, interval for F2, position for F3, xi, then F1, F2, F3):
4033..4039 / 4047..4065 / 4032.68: 0.108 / 0.12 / 1.45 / 1.29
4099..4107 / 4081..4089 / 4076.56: 0.081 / 0.09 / 1.53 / 1.31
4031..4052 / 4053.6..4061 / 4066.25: 0.127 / 0.13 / 1.46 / 1.43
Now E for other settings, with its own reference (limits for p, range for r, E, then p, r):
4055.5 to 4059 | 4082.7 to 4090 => -2.9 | -0.046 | 0.16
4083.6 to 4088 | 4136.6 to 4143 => -2.4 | 0.141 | 0.03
